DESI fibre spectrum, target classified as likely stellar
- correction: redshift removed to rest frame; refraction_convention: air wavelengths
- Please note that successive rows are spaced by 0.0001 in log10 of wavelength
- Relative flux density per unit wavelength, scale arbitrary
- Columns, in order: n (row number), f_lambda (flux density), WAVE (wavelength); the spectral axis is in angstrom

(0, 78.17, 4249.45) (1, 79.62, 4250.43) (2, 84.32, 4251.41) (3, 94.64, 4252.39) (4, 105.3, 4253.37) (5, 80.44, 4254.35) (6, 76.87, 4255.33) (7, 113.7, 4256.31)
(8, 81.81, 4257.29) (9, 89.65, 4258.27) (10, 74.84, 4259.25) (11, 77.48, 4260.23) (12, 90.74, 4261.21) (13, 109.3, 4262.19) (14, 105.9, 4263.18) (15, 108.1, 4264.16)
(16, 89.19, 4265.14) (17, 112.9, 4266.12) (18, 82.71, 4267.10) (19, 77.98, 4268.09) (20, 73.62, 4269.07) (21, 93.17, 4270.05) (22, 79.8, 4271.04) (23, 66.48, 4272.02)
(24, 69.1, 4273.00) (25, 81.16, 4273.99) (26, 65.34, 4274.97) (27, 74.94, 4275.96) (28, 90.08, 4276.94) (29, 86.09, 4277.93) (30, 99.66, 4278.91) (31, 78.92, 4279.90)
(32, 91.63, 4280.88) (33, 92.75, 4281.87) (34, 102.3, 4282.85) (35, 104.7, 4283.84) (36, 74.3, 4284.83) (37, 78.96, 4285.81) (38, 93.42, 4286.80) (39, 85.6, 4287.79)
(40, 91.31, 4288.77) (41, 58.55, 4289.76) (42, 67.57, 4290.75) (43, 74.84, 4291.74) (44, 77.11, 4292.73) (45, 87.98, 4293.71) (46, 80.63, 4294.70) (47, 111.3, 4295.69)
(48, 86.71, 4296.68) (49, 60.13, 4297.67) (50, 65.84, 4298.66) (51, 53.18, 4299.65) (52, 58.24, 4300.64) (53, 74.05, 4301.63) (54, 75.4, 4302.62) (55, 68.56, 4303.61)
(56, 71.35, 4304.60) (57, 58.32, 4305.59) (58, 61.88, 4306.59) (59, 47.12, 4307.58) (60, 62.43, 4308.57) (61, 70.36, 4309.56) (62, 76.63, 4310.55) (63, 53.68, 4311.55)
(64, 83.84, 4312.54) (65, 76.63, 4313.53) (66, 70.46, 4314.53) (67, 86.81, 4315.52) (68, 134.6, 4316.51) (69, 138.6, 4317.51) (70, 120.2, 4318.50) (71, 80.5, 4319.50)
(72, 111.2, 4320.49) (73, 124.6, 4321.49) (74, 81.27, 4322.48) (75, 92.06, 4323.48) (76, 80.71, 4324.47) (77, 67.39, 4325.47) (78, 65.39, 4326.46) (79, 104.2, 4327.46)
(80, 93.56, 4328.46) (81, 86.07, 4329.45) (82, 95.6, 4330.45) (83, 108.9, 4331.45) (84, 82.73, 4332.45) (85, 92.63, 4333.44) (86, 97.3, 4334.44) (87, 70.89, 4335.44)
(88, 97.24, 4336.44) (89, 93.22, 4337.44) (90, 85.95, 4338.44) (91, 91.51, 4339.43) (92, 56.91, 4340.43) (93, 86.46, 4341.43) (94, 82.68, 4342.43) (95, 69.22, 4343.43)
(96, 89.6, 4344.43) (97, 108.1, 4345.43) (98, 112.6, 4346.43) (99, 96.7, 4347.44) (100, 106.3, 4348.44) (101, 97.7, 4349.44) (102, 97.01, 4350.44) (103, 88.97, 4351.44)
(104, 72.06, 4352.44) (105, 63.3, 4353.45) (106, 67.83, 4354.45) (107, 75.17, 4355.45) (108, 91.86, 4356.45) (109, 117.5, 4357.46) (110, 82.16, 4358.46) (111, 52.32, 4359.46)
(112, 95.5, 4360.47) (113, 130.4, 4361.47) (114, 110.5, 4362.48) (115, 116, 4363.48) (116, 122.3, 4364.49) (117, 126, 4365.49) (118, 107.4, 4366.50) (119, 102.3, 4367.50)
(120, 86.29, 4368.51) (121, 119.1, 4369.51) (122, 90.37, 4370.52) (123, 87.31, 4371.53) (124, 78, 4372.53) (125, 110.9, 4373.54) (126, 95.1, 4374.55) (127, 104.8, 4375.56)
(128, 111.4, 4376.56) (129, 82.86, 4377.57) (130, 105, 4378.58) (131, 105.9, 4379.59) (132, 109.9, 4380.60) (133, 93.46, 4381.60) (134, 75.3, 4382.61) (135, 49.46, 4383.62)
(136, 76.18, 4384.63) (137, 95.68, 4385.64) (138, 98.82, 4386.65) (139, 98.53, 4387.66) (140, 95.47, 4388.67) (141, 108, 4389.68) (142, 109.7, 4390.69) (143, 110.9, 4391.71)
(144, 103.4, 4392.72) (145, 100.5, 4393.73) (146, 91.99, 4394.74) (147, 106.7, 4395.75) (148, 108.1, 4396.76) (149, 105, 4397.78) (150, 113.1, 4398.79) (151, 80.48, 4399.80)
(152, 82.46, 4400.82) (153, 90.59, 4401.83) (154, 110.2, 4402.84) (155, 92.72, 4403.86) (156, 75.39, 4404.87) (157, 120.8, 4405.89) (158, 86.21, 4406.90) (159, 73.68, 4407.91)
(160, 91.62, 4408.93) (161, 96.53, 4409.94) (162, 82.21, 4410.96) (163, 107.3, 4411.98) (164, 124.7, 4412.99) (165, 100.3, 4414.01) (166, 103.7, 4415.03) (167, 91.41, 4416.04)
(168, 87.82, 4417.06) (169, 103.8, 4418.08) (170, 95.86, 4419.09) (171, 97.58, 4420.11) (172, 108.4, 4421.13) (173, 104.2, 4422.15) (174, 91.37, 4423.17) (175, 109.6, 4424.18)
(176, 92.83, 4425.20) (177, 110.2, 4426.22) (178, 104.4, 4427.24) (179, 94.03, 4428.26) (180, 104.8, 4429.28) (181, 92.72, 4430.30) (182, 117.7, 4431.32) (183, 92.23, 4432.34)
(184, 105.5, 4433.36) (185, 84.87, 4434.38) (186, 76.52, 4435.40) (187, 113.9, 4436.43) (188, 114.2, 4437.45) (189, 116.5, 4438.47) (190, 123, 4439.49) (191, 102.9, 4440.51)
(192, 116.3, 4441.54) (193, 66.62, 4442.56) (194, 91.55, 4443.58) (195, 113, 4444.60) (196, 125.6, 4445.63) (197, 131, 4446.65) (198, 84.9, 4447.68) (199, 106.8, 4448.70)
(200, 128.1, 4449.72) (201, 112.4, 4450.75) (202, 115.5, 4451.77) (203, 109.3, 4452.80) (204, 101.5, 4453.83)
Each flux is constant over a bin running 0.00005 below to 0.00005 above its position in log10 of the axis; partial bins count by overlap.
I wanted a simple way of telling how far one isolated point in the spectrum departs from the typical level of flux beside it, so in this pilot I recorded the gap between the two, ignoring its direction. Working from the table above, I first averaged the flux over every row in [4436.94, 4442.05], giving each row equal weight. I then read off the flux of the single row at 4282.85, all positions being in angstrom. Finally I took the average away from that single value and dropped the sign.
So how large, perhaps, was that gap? 12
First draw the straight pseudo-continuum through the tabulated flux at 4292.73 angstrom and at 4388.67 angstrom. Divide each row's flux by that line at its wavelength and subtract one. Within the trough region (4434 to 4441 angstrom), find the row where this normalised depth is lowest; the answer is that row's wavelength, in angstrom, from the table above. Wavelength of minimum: 4435.40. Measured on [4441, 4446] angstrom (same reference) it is 4442.56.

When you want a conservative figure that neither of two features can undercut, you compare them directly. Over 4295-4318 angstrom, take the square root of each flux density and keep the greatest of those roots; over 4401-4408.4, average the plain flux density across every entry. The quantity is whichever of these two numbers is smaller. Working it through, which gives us 11.8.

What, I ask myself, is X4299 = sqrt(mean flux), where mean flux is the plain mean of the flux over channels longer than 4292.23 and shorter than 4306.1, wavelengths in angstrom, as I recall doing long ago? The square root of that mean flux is 8.6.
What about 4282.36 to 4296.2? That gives 9.2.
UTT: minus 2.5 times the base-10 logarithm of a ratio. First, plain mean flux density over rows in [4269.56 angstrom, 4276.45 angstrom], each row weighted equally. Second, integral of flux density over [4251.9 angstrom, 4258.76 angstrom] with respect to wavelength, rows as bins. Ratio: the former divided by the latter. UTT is 2.30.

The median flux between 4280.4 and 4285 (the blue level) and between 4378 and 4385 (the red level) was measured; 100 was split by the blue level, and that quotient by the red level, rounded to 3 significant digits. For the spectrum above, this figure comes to 0.0115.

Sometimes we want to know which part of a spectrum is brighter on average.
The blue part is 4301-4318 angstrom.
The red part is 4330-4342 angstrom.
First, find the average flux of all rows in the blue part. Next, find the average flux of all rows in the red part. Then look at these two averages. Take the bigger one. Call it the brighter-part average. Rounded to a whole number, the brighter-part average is 88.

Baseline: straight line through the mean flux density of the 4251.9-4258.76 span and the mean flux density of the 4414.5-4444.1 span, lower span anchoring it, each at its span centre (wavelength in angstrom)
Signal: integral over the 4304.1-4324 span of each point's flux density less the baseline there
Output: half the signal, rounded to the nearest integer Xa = -95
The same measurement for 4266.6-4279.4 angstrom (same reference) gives -81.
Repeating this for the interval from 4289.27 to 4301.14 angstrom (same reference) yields -120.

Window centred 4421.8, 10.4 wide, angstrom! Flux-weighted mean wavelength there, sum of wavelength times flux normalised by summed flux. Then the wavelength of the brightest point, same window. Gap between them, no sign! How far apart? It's 4.5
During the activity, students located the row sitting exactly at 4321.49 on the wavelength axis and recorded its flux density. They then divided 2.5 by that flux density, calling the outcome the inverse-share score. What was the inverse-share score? 0.020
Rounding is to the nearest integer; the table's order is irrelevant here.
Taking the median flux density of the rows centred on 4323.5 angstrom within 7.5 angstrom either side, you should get 94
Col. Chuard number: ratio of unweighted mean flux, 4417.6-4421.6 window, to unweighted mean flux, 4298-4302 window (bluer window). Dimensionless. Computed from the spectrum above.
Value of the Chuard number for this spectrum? 1.6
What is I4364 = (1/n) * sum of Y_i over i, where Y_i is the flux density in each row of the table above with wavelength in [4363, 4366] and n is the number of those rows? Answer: 121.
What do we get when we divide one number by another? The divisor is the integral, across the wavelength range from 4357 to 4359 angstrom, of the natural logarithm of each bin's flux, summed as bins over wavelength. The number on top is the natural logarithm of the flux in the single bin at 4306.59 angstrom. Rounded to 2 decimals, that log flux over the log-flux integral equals 0.45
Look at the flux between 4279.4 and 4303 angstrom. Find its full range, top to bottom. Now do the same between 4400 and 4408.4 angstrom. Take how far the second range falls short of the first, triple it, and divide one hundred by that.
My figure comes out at 3.0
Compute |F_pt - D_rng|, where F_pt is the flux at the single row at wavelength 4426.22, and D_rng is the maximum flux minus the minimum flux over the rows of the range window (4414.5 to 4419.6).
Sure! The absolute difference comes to 94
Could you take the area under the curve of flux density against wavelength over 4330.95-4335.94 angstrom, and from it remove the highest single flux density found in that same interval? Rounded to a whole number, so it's 343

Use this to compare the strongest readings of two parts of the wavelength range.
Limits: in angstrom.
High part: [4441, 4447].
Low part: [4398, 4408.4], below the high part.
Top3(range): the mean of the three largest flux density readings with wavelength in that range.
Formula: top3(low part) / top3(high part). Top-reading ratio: 0.92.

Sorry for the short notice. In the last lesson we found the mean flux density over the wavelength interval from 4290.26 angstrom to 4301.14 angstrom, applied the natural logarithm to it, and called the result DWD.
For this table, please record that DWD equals 4.32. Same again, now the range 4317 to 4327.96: 4.57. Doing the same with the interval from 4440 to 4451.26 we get 4.67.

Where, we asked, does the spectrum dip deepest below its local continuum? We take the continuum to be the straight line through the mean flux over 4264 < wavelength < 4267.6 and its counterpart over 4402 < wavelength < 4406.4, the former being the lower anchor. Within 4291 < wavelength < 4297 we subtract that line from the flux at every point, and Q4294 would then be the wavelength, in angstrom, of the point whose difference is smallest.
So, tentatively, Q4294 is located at 4291.74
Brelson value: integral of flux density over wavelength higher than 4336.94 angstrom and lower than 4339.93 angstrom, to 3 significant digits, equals 270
